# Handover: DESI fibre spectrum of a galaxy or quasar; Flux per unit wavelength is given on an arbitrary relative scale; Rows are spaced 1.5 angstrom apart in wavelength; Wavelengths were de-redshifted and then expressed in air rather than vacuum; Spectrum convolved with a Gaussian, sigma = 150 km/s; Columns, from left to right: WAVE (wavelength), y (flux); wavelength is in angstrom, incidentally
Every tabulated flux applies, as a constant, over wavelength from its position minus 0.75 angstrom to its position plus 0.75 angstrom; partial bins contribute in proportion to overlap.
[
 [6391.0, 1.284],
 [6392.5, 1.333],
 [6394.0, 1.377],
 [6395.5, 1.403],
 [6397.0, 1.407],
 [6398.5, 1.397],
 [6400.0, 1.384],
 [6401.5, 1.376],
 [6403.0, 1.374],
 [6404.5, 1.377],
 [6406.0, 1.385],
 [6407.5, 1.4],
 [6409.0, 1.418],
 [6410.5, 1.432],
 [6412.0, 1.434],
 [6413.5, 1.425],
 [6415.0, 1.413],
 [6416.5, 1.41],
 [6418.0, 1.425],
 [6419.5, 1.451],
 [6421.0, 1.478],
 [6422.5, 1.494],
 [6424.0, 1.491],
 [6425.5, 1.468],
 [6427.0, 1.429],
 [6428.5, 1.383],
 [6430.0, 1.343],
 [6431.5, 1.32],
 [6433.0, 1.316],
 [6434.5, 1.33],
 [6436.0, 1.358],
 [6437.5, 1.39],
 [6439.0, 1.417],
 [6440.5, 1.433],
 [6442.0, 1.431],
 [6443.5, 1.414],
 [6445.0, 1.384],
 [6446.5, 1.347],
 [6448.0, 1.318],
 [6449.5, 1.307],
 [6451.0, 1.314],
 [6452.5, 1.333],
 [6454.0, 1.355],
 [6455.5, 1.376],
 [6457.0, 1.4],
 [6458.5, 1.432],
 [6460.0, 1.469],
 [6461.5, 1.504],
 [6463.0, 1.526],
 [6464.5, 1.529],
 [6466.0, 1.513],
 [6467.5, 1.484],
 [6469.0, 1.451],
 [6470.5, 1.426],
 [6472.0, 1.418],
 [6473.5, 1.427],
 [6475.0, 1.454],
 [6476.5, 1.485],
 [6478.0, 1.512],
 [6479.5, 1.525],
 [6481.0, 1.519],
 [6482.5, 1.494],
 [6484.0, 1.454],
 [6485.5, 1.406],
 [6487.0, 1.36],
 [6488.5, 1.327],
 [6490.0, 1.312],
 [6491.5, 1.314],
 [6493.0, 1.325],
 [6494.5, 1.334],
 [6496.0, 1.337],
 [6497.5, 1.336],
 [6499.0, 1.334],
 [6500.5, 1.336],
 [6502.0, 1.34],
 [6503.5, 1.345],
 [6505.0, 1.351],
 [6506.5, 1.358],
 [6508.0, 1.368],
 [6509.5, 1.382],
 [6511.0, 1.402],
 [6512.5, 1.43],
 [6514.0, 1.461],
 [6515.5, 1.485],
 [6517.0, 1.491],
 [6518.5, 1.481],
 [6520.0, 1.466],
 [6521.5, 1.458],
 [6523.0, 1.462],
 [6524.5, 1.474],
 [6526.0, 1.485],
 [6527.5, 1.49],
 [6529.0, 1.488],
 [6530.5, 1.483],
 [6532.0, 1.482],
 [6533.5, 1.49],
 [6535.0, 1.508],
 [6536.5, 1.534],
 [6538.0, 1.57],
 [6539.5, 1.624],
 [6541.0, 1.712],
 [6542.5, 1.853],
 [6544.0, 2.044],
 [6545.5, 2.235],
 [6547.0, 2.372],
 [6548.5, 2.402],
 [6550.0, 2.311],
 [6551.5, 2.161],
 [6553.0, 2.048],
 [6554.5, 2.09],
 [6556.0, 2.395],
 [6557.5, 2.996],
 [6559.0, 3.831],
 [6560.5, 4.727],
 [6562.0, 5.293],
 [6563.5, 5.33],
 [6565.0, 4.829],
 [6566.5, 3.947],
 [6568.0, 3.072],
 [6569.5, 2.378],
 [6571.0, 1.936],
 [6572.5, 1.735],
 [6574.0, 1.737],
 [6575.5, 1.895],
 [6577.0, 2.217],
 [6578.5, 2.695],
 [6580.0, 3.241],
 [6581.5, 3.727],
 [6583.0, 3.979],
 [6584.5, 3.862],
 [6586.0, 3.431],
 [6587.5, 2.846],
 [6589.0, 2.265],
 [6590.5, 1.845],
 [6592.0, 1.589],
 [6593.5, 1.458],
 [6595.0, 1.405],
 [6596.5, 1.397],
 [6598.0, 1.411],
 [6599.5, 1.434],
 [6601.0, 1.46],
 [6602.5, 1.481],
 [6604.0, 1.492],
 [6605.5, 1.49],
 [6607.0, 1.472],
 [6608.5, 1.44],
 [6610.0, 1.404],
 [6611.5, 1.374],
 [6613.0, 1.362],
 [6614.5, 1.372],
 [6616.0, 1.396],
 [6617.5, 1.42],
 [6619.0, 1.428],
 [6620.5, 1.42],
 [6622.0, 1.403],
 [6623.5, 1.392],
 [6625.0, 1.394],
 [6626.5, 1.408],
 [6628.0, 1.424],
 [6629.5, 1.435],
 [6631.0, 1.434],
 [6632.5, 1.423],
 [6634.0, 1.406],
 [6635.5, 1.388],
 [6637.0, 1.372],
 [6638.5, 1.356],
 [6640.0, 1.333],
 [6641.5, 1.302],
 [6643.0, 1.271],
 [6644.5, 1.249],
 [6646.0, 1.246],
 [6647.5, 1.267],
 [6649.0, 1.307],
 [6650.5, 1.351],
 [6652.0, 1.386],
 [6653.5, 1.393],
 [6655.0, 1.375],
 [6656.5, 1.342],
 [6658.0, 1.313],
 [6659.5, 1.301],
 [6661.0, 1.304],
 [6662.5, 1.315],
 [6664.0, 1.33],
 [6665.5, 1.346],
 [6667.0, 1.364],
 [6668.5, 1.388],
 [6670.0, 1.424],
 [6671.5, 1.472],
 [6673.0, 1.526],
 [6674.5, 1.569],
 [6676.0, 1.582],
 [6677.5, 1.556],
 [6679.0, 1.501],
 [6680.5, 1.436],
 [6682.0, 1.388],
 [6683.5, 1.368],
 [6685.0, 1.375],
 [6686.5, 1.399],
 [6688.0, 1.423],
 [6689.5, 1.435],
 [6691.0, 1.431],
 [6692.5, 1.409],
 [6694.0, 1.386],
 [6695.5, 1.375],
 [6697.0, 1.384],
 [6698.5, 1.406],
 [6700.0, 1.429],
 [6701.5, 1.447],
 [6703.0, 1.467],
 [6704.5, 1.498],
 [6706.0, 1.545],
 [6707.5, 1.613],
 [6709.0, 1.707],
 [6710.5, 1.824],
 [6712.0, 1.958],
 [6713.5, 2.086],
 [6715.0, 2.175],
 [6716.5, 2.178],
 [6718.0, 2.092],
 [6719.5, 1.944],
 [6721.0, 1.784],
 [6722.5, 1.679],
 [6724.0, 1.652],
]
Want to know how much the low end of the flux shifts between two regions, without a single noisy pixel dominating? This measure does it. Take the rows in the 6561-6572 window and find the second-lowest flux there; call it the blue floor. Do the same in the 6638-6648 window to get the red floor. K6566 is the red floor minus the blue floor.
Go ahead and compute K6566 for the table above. -1.1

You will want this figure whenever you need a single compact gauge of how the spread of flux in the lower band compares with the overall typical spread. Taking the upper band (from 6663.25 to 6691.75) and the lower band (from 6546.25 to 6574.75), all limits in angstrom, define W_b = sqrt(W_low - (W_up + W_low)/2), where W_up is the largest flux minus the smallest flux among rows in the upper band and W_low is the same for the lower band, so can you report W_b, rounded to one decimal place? 1.3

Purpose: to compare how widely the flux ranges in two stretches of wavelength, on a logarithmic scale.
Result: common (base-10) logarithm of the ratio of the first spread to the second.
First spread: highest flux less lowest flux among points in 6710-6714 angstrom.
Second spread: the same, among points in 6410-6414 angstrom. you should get 1.5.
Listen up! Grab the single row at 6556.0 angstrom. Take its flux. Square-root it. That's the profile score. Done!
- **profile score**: 1.55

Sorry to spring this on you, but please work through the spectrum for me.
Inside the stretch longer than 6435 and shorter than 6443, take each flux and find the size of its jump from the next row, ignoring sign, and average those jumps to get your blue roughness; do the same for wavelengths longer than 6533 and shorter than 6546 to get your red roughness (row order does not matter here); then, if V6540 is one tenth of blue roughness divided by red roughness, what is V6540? 0.021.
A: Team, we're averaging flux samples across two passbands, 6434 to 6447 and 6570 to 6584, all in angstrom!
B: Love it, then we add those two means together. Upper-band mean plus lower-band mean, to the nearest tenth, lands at 4.0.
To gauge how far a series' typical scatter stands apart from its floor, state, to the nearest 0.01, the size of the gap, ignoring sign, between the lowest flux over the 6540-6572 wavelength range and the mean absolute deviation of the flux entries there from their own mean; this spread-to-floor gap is 0.72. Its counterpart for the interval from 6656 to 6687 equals 1.23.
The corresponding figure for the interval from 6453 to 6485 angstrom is 1.31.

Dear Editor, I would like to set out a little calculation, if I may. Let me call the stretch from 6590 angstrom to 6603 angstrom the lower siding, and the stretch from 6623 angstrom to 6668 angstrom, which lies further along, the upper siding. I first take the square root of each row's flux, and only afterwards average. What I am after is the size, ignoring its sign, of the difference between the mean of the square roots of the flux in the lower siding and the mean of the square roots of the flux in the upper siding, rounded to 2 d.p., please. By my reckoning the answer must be 0.06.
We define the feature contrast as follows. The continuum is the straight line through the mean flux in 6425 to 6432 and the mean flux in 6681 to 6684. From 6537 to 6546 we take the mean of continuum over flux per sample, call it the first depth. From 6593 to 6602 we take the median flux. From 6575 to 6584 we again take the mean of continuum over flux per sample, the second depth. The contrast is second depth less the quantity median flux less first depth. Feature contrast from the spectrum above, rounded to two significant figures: -0.16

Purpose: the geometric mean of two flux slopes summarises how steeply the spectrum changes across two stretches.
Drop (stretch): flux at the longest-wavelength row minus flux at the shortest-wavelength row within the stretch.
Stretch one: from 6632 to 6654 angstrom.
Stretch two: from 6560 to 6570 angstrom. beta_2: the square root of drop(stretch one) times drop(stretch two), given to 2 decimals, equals 0.27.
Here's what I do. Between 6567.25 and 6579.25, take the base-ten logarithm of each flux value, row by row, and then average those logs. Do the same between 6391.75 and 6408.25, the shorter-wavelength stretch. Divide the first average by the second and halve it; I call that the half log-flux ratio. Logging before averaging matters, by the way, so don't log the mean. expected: 1.2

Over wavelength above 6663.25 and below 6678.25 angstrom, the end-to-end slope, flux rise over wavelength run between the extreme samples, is 0.017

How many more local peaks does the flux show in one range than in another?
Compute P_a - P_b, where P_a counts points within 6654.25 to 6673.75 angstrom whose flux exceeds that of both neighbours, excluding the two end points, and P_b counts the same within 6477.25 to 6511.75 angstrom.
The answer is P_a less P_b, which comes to -2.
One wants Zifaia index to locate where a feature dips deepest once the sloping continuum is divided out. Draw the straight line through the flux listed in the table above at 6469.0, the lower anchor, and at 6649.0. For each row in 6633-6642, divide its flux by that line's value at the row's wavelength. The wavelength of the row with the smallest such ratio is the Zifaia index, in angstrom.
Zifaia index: 6641.5 angstrom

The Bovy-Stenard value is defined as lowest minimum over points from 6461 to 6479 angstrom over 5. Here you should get 0.284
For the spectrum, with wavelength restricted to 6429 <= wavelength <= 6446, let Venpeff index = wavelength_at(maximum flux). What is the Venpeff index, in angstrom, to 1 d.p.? 6440.5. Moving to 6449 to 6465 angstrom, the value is 6464.5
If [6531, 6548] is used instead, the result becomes 6547.0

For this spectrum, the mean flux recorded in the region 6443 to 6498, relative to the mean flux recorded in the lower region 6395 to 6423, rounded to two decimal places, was 1.00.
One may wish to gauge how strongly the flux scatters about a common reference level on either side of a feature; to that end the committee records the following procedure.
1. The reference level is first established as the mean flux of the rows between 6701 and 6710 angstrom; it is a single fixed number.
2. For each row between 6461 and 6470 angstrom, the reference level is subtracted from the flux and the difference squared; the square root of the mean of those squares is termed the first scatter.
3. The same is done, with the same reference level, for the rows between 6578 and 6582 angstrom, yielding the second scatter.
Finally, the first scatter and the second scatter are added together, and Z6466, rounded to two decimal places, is 1.78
